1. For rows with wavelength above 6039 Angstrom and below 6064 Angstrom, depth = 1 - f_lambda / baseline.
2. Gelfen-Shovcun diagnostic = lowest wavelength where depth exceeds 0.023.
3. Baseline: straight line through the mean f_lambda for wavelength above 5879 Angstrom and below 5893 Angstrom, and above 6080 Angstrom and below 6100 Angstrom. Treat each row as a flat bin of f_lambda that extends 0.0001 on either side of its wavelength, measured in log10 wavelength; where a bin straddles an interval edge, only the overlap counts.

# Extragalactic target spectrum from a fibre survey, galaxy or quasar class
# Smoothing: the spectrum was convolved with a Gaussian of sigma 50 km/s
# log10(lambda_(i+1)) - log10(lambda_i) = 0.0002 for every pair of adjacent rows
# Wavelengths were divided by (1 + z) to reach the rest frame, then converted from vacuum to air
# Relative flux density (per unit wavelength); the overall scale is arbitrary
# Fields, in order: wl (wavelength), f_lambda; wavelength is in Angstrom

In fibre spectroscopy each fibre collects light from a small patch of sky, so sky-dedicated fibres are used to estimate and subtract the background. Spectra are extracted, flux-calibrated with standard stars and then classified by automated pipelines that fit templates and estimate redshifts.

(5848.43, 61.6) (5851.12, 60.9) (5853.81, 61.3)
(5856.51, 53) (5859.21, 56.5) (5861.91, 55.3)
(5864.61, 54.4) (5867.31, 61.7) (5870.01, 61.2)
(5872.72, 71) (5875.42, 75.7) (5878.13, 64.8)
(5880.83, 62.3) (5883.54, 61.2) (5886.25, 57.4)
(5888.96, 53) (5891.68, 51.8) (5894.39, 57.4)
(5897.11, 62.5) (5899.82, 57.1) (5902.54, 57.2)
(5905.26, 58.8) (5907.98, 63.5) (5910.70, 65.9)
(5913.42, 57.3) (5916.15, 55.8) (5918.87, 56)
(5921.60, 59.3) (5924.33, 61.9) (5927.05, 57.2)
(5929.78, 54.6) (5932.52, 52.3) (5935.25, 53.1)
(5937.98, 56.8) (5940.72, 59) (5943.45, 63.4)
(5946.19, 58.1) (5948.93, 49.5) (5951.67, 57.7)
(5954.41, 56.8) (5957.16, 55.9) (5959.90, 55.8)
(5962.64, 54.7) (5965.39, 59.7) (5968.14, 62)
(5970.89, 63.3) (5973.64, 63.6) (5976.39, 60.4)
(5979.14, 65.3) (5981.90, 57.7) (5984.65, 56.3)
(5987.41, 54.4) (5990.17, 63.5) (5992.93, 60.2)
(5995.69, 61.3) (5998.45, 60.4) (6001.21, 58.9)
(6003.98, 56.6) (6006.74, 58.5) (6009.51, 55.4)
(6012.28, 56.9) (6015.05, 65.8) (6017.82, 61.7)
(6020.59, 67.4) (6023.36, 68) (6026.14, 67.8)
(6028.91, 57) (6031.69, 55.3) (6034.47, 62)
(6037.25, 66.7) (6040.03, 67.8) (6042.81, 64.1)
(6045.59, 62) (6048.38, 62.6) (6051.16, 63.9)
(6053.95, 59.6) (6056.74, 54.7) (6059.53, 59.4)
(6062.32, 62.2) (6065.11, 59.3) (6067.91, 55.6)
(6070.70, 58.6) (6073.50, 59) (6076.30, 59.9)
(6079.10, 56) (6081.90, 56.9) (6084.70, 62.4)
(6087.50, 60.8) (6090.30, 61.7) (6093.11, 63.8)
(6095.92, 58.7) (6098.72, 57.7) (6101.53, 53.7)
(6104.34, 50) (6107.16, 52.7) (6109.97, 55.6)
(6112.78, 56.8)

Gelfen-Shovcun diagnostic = 6056.74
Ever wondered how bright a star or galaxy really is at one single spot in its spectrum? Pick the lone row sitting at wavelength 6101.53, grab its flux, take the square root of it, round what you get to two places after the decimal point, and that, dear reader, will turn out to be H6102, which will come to 7.33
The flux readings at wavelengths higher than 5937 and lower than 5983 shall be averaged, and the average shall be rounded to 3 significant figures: 58.8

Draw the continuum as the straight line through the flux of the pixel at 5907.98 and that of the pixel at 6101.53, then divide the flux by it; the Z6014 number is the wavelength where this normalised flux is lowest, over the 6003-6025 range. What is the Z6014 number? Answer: 6009.51 Angstrom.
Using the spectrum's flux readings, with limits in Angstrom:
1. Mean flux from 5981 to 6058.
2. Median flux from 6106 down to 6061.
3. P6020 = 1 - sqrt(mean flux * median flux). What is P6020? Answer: -58.9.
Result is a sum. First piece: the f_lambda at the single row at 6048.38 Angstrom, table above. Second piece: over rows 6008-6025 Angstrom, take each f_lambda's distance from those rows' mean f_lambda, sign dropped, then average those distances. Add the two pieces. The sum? 67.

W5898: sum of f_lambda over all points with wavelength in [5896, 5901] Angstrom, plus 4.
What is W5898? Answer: 123.6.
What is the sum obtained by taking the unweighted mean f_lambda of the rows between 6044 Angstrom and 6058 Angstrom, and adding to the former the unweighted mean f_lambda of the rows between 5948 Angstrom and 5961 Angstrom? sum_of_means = 116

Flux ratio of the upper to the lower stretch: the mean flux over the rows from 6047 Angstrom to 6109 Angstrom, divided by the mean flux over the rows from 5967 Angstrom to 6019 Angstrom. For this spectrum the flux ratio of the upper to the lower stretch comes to 0.97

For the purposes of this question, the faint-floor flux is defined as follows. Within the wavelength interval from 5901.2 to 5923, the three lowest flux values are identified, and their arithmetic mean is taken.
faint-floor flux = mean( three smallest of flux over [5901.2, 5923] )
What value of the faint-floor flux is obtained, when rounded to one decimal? 56.3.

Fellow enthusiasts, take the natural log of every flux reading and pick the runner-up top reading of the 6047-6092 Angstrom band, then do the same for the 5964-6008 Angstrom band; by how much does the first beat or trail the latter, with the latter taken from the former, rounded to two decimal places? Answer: -0.02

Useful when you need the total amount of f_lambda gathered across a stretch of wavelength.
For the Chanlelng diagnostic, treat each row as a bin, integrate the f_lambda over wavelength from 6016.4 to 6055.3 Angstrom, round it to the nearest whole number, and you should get 2462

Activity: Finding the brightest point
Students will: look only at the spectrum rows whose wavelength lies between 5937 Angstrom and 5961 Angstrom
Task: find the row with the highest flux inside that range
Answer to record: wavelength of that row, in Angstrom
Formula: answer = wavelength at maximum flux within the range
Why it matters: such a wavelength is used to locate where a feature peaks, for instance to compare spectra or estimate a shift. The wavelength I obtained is 5943.45 Angstrom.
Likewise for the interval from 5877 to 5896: 5878.13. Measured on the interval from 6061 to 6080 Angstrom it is 6062.32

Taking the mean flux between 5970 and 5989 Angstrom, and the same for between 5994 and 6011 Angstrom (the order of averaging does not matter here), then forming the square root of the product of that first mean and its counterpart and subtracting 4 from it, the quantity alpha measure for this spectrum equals 55.3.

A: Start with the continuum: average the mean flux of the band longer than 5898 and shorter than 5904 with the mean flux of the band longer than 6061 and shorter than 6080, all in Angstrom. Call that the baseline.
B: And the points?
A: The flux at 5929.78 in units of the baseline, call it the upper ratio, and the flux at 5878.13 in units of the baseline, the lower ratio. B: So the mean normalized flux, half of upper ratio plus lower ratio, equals 1.03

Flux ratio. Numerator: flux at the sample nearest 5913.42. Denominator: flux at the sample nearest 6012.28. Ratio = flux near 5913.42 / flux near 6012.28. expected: 1.01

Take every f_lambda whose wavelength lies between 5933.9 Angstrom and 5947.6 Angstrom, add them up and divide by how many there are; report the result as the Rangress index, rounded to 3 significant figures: 58.1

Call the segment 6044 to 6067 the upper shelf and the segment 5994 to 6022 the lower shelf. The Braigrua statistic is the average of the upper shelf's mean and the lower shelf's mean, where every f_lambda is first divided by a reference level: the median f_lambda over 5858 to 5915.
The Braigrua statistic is 1.03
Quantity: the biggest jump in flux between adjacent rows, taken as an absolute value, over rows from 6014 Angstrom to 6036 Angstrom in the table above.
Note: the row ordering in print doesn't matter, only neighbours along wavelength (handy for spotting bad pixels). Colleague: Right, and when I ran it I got 11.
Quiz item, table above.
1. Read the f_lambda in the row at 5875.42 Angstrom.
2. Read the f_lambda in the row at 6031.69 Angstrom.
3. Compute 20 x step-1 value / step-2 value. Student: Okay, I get 27.4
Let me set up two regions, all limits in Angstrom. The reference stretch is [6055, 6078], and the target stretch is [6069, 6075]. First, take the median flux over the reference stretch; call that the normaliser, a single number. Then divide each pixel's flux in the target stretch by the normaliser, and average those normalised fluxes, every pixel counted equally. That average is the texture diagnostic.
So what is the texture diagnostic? 0.99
